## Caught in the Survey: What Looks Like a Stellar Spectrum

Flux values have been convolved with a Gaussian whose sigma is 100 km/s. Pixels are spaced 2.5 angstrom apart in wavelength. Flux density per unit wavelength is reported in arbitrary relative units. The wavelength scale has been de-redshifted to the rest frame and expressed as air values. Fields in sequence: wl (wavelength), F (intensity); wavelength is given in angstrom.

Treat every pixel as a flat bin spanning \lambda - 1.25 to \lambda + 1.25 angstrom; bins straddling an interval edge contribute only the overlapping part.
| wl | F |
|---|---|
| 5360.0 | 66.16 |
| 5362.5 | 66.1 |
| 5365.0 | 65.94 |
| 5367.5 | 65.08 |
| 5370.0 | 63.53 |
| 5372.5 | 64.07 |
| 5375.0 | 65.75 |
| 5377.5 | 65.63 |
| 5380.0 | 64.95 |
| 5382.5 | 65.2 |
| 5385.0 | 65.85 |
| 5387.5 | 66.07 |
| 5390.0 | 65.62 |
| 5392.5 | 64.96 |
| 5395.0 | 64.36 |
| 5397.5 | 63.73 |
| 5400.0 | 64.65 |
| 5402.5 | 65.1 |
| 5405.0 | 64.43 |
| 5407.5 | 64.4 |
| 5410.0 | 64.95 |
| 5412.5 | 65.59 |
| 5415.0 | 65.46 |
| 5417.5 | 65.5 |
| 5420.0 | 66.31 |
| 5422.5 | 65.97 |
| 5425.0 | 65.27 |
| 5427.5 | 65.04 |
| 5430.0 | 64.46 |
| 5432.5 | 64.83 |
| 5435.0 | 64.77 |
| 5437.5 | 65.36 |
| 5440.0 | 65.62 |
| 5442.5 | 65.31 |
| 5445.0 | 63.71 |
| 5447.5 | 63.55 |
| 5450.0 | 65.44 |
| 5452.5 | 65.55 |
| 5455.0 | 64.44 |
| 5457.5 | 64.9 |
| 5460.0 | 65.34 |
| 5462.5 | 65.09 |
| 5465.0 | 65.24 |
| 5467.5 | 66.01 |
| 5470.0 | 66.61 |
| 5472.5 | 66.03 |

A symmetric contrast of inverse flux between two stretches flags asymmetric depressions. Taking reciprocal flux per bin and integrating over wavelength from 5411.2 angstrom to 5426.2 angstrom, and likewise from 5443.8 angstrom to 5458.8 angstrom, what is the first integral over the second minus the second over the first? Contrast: -0.03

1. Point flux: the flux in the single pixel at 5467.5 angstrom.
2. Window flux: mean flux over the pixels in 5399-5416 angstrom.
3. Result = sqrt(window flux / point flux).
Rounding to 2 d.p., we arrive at 0.99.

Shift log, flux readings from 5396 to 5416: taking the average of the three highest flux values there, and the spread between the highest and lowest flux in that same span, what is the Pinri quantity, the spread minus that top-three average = -63.5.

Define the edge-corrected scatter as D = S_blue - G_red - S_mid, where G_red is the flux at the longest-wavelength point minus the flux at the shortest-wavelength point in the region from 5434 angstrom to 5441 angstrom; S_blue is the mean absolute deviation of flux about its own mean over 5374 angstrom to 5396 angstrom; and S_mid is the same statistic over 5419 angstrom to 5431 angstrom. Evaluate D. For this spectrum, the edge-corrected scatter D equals -1.0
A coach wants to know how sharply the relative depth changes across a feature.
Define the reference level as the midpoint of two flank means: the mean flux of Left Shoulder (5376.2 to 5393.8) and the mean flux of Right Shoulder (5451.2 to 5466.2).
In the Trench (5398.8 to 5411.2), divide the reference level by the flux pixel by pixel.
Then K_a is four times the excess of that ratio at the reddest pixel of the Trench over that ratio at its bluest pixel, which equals -0.019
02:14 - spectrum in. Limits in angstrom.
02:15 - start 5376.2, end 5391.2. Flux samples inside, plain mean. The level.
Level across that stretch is 65.6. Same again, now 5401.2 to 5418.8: 65.1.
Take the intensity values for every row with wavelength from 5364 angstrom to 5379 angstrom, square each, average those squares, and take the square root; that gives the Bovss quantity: 65.0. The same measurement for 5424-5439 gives 65.0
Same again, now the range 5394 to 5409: 64.4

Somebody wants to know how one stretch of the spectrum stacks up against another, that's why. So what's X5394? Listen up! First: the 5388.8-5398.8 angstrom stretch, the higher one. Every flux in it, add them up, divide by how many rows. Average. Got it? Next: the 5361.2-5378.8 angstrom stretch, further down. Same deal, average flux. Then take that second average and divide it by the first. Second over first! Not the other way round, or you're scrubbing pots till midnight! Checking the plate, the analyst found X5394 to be 1.01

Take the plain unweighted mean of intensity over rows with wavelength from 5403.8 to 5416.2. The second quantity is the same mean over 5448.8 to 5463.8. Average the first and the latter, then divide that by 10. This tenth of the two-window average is 6.50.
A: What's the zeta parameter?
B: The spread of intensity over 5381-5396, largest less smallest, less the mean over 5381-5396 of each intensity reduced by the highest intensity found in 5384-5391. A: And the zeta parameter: 2.4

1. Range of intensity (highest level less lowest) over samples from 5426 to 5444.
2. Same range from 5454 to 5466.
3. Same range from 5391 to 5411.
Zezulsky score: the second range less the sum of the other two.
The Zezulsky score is -1.6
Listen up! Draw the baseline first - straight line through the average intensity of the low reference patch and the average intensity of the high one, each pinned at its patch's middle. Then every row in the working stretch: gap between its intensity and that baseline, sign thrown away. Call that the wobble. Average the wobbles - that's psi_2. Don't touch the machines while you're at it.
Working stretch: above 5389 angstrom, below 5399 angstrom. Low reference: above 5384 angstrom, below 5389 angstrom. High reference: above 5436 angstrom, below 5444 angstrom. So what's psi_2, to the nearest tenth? 1.2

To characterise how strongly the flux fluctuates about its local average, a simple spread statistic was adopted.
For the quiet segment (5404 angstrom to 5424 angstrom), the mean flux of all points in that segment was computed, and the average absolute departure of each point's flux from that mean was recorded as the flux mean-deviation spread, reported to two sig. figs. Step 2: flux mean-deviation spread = 0.55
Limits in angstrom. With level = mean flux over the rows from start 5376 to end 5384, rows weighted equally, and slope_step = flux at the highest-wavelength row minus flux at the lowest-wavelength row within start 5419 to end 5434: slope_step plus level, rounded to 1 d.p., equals 63.8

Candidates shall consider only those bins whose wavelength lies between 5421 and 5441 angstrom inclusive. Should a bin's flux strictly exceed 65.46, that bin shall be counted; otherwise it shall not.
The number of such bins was 2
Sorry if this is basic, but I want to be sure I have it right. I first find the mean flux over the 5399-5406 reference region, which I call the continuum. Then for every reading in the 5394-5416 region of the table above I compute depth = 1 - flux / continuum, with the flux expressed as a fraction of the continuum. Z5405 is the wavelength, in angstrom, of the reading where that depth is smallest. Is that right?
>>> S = 5412.5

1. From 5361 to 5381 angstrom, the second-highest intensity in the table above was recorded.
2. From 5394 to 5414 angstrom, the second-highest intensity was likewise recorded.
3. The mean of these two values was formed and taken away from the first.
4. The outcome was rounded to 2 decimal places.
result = 0.42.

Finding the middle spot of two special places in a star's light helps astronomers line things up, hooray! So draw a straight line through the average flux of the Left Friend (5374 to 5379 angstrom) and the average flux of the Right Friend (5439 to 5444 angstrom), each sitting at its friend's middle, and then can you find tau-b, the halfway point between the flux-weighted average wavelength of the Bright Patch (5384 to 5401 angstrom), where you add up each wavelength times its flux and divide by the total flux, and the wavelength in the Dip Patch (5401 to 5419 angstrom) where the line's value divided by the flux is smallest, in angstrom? 5402.5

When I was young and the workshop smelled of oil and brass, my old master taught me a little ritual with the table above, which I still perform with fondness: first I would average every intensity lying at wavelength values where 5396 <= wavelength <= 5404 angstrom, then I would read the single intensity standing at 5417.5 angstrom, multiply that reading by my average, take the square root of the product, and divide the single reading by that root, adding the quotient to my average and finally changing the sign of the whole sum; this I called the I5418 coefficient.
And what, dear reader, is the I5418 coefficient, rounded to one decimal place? -65.5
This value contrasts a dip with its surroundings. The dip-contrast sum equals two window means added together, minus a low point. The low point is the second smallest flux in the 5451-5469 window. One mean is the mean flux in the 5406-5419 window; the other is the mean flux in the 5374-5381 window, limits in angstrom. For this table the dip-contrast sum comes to 65.7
